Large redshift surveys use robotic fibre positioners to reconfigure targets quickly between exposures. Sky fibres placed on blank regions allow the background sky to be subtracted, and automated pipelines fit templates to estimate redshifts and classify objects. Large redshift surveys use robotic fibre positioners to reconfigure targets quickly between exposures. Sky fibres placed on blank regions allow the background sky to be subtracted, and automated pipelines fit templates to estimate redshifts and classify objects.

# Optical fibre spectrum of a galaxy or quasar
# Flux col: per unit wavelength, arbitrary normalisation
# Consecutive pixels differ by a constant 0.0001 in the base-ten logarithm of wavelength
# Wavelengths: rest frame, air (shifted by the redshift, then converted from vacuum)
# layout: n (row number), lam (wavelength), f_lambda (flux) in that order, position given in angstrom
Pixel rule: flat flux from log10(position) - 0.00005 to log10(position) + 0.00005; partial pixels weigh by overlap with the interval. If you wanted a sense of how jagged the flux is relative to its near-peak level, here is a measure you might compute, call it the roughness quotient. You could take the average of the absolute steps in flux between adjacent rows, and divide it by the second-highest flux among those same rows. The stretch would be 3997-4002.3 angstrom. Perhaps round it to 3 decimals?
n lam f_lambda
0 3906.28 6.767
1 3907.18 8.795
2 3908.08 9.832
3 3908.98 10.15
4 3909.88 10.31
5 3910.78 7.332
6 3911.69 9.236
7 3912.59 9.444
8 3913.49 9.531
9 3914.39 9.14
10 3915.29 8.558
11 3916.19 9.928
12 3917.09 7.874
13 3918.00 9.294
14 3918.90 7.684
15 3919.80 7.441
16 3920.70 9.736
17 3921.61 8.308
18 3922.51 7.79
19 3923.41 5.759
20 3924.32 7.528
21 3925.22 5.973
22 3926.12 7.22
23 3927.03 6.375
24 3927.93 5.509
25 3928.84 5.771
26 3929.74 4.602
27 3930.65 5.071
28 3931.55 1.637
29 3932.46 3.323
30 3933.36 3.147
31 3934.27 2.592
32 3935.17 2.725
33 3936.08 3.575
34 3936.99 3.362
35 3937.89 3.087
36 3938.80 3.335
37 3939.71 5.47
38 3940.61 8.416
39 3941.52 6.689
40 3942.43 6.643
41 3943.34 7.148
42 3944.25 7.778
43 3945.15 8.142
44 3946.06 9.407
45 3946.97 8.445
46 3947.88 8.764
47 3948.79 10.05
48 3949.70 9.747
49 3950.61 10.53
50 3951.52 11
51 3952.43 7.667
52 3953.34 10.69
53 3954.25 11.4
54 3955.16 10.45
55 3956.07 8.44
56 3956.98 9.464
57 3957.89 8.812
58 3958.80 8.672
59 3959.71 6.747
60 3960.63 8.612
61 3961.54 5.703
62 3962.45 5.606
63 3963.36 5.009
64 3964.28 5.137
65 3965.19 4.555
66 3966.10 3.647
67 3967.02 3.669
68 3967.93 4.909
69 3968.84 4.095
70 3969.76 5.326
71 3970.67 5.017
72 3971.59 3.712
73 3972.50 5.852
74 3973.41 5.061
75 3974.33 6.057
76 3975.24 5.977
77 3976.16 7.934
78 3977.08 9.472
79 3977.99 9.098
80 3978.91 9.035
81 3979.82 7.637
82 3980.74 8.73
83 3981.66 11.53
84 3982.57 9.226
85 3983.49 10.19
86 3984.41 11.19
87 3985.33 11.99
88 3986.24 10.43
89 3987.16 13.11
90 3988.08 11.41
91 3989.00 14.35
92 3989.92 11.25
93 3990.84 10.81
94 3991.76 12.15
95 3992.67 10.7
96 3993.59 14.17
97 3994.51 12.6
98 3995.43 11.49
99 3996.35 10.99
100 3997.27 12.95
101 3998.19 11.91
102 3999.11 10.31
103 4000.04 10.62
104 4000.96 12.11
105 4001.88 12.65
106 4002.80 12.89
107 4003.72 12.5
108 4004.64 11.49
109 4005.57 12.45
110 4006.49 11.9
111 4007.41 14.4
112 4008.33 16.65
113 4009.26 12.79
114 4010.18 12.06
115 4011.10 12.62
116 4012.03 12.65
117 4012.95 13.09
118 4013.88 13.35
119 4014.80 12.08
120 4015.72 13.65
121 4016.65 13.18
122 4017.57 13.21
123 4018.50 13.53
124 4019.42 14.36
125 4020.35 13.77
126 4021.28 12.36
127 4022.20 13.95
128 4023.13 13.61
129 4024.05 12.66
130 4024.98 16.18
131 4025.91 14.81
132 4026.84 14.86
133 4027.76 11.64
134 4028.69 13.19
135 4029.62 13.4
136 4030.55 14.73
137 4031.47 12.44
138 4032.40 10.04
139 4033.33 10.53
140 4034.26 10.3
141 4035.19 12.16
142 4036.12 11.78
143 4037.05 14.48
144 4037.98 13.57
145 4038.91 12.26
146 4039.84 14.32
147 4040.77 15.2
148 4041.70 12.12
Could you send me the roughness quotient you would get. 0.079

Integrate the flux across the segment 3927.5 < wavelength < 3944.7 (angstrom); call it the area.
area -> 81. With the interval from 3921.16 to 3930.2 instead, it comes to 59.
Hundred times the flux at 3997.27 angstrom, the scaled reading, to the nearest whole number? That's 1295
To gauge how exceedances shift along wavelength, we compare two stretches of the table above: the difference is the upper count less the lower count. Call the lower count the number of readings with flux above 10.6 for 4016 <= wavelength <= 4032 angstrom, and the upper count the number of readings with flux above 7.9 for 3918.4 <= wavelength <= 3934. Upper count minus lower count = -15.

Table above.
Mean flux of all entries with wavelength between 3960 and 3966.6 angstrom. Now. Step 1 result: 5.5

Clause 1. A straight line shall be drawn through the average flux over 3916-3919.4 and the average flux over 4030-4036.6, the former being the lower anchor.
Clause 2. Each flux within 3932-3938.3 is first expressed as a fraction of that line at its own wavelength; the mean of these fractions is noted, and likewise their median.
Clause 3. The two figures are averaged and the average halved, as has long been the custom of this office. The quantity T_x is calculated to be 0.17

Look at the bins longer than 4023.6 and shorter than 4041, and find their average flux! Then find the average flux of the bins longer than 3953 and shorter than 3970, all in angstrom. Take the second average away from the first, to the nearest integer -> 6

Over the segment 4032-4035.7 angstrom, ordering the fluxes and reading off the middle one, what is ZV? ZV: 10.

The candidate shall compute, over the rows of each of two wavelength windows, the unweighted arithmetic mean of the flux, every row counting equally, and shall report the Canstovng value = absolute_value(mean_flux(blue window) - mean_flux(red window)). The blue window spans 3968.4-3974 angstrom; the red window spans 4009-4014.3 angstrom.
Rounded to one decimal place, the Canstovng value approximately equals 7.9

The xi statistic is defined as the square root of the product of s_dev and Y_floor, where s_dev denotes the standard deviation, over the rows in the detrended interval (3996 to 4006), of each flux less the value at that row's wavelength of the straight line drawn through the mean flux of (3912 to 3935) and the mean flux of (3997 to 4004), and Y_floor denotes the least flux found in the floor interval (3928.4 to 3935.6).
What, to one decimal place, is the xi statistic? 1.2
